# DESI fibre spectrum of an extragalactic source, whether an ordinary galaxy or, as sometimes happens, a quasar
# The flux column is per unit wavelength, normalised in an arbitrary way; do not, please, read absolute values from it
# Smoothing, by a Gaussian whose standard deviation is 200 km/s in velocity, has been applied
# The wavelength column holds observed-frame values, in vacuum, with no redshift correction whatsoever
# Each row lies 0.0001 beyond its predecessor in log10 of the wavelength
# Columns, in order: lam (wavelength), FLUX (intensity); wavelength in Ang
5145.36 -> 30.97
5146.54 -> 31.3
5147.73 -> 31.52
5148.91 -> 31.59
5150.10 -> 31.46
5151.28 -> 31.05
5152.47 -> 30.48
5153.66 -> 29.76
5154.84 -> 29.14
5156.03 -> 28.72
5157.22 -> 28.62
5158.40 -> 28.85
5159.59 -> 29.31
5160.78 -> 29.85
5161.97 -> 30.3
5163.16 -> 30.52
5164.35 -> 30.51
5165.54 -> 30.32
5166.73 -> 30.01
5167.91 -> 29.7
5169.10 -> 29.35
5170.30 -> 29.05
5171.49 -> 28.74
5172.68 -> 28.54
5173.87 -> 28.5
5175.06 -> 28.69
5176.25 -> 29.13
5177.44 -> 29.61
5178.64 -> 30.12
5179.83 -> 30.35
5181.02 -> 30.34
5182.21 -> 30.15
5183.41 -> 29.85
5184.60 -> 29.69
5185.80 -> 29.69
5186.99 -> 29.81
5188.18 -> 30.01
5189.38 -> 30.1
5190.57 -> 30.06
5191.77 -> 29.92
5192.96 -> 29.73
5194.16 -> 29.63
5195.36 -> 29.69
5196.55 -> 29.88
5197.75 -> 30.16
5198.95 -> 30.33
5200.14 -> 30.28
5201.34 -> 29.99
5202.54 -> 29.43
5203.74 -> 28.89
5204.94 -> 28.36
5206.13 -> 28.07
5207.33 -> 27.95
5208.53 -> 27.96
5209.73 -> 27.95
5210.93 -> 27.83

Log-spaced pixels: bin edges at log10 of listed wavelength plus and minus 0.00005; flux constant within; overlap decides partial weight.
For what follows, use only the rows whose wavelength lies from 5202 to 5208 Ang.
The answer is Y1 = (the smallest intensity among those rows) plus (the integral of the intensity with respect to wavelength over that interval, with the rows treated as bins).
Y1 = 199.2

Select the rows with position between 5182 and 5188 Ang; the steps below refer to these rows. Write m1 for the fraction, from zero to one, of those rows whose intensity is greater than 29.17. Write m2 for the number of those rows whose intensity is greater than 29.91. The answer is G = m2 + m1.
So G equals 2.0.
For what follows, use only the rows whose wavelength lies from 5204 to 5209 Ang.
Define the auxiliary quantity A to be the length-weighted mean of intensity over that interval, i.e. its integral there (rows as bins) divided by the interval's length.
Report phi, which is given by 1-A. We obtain -27.2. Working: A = 28.2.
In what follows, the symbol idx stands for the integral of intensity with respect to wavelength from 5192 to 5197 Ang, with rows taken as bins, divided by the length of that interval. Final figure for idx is 29.8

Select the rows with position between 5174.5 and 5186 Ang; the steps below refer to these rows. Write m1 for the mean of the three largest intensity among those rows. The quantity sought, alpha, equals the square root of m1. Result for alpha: 5.503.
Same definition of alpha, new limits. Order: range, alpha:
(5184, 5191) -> 5.482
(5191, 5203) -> 5.501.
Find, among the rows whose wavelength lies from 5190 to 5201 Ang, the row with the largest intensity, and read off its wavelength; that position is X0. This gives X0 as 5198.95 Ang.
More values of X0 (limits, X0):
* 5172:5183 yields 5179.83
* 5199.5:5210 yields 5200.14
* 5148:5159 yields 5148.91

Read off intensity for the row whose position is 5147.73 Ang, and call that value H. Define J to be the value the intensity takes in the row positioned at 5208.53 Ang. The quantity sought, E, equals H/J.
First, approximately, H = 31.52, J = 27.96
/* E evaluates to 1.13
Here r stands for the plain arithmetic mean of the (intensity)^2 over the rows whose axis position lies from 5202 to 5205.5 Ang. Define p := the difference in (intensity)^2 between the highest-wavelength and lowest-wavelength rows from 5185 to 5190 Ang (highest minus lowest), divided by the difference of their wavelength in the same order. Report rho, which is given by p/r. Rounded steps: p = 7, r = 835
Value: 0.01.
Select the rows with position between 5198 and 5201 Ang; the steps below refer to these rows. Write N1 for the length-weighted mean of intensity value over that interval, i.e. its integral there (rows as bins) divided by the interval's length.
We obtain 30.3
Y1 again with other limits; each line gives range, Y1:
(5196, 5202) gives 210.5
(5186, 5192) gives 209.7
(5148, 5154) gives 215.5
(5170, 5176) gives 200.9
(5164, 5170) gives 208.8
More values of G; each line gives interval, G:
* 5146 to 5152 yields 6.0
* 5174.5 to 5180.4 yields 2.6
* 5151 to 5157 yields 2.6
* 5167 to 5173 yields 0.4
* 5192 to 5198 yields 2.0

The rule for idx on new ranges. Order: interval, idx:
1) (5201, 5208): 28.7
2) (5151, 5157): 29.7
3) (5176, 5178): 29.4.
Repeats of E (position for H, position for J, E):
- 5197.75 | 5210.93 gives 1.08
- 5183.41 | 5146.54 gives 0.95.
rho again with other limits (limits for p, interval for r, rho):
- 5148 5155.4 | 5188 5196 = -0.03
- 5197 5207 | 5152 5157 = -0.02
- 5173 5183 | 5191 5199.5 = 0.01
